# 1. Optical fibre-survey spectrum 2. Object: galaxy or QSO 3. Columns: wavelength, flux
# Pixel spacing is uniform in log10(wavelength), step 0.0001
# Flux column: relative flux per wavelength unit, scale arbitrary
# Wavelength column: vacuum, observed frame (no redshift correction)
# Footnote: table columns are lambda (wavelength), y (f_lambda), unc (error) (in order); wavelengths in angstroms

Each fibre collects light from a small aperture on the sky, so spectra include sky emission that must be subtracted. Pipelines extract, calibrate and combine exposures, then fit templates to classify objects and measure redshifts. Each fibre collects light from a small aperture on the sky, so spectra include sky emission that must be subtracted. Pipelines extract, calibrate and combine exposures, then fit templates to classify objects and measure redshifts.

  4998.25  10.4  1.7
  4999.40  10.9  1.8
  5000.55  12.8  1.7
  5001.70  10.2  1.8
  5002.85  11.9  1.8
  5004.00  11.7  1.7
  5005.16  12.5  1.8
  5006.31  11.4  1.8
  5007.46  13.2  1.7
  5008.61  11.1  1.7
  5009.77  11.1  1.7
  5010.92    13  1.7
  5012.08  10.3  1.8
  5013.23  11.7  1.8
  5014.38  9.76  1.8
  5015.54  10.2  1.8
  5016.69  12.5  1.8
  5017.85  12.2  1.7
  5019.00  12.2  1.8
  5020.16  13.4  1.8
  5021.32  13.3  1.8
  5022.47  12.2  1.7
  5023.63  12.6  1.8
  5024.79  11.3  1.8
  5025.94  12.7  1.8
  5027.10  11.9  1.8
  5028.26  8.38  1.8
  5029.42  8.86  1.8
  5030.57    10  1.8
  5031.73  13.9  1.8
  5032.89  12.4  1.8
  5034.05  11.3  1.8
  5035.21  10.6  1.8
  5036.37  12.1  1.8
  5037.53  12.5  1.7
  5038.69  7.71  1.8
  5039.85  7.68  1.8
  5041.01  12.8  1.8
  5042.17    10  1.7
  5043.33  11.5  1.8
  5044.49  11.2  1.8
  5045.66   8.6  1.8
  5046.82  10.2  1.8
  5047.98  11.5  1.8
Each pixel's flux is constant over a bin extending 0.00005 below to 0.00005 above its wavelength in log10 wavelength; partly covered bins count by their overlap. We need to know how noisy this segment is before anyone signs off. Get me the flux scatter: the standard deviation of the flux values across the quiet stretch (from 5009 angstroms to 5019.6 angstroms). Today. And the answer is 1.1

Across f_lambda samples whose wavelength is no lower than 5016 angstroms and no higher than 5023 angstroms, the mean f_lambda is 12.6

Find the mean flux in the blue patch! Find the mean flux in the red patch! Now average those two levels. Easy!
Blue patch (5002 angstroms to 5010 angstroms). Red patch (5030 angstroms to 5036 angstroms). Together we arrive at 11.7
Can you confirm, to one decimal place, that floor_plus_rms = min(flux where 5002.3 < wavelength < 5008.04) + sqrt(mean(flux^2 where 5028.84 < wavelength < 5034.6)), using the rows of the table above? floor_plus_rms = 22.8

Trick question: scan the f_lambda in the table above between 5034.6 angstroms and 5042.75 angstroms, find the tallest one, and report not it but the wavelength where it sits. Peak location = 5041.01 angstroms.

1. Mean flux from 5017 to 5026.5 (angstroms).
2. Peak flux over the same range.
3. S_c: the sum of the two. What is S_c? 25.9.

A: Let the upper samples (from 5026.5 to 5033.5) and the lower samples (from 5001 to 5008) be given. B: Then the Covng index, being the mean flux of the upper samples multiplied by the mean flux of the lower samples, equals 129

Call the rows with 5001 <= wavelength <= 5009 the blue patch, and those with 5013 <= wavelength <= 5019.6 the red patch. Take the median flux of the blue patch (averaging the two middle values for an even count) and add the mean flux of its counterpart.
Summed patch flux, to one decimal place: 23.1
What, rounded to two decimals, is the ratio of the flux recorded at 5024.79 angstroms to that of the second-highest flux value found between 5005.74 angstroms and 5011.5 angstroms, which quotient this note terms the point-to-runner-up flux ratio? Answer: 0.87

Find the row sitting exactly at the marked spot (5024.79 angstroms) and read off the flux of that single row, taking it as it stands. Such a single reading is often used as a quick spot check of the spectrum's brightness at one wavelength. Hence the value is 11.3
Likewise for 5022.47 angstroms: 12.2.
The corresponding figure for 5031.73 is 13.9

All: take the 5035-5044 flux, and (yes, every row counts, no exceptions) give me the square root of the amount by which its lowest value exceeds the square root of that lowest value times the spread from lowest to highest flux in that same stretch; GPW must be 1.19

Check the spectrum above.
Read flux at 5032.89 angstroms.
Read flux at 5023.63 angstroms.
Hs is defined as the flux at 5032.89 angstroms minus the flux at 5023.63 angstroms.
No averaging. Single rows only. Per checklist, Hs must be 0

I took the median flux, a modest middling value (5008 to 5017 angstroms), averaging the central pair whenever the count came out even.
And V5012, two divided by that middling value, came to 0.180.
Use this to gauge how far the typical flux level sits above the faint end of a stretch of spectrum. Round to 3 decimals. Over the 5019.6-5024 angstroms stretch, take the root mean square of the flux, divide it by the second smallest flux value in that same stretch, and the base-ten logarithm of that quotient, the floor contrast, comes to 0.010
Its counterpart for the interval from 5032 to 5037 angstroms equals 0.012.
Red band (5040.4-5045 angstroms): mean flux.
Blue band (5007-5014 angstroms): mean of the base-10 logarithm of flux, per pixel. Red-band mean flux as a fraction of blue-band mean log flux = 10.7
